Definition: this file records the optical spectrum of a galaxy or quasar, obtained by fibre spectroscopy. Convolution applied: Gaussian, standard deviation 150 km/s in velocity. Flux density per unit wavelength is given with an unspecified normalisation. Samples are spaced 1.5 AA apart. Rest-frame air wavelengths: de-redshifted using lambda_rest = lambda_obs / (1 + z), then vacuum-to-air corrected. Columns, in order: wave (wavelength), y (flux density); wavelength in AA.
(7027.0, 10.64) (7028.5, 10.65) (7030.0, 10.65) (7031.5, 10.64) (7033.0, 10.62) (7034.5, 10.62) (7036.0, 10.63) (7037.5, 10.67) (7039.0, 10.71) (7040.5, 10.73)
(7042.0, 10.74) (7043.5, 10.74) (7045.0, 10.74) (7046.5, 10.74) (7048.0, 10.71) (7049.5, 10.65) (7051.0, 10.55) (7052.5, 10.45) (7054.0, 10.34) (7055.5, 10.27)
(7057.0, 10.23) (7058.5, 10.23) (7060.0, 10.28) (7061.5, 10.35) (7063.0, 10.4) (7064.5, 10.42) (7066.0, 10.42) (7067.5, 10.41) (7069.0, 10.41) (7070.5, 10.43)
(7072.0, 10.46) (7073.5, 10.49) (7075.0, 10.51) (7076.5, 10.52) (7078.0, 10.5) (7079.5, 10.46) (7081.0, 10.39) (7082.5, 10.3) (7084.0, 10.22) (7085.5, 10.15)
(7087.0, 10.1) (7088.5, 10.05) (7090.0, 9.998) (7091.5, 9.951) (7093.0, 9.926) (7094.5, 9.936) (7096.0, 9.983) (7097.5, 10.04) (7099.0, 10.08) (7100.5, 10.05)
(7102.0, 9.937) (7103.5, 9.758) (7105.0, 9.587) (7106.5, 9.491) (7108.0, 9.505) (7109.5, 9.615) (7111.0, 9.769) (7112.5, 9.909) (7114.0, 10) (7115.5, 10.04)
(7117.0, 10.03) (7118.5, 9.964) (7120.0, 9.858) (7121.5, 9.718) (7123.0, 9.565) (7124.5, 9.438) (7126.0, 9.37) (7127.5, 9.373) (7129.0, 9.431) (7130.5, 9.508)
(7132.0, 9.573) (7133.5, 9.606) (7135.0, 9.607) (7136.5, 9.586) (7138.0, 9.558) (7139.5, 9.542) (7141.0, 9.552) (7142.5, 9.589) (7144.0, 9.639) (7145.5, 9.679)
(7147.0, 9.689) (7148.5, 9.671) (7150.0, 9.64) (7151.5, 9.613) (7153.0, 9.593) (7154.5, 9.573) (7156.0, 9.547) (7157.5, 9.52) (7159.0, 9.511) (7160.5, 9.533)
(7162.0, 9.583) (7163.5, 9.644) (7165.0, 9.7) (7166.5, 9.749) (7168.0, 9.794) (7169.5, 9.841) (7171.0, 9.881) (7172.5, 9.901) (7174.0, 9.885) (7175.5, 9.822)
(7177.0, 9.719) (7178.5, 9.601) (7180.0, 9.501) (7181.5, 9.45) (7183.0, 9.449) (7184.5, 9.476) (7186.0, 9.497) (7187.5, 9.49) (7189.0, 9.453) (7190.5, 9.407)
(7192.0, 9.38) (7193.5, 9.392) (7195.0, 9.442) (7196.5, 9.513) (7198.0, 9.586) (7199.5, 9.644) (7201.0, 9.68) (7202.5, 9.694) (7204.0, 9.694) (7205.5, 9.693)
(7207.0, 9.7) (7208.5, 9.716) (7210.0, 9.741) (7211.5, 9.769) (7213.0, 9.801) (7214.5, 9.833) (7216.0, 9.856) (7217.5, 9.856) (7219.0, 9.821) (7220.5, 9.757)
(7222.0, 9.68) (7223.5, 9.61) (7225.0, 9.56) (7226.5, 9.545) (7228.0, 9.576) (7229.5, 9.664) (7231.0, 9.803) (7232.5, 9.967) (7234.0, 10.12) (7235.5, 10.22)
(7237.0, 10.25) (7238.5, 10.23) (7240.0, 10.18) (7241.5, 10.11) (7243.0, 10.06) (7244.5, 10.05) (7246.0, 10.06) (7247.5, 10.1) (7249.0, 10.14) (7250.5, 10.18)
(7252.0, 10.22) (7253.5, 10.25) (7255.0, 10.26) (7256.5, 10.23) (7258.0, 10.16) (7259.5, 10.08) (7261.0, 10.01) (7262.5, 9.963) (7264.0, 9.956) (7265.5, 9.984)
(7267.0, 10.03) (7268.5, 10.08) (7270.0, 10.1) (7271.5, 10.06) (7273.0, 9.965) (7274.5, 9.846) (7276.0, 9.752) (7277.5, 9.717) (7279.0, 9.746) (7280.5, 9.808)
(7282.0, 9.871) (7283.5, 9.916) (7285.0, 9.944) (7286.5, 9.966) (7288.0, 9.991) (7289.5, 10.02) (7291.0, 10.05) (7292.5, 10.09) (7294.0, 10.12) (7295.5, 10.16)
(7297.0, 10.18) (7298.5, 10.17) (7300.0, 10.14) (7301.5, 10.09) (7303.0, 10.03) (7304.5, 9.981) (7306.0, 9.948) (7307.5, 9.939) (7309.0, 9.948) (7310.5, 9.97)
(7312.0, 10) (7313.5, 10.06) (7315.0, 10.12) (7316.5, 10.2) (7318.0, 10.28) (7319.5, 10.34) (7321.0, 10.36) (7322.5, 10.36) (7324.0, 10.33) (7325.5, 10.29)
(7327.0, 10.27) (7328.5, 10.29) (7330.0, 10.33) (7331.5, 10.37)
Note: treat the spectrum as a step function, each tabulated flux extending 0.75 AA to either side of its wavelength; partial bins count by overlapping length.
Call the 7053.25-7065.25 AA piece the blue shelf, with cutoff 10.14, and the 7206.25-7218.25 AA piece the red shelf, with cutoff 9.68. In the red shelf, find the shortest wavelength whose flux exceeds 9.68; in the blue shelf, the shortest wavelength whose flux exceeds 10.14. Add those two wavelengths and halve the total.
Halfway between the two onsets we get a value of 7130.5 AA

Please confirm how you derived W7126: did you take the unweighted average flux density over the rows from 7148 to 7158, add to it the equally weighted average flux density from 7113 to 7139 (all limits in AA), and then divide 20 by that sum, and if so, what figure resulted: 1.04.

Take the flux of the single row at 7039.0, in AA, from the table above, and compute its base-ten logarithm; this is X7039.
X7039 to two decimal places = 1.03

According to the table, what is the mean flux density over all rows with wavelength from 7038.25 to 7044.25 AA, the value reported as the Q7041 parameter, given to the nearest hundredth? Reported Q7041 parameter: 10.73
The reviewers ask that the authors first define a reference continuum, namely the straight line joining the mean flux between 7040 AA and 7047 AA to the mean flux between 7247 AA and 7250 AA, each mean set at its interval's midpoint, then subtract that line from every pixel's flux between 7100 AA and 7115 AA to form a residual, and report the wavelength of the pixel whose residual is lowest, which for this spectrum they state 7106.5 AA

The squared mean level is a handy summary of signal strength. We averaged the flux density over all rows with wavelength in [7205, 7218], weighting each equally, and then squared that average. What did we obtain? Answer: 96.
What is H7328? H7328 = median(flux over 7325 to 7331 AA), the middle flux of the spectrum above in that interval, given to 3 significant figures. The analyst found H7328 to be 10.3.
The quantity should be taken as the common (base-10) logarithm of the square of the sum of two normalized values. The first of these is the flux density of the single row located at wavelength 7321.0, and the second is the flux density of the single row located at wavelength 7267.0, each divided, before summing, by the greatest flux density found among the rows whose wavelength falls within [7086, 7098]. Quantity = 0.610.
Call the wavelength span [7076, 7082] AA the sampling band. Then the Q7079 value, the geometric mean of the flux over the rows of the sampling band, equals 10.5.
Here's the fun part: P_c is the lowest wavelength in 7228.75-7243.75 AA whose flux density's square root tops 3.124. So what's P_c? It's 7231.0 AA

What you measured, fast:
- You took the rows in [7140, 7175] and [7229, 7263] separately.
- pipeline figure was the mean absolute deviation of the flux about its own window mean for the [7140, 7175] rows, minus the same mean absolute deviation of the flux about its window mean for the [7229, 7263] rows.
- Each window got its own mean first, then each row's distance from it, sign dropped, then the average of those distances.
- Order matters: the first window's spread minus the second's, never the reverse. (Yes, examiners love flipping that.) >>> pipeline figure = -0.010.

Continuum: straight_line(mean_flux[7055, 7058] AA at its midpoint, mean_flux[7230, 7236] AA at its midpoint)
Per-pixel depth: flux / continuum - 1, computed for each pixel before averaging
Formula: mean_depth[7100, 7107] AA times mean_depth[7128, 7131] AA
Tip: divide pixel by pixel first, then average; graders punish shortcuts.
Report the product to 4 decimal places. 0.0028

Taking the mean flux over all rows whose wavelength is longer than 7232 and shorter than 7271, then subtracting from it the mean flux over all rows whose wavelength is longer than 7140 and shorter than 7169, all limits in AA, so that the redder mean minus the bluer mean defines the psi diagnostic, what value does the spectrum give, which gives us 0.5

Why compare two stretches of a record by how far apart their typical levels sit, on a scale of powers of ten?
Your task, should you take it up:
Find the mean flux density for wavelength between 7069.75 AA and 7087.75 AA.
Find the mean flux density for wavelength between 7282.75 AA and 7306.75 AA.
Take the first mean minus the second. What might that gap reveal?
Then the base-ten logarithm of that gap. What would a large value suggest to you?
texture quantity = -0.48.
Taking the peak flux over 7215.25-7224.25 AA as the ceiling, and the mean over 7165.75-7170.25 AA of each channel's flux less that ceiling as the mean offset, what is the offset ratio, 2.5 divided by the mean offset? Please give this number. -41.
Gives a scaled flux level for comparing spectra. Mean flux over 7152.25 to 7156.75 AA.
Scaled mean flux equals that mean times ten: 96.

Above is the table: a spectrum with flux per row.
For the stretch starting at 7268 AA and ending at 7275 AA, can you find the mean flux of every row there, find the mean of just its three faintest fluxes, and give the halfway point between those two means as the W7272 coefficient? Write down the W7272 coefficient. 10.0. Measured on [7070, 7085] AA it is 10.4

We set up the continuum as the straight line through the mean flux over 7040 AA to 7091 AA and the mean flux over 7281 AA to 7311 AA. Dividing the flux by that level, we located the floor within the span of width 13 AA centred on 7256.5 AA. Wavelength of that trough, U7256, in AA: 7262.5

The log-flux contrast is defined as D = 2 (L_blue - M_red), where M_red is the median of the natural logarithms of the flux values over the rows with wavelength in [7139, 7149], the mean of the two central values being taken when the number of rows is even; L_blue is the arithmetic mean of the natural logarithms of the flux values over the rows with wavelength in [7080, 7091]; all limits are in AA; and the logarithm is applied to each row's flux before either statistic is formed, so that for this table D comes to 0.11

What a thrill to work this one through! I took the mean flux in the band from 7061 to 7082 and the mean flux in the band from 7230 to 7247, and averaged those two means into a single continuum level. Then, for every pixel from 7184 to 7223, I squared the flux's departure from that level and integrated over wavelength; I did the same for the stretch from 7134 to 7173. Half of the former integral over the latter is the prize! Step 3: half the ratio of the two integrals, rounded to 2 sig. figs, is 0.52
